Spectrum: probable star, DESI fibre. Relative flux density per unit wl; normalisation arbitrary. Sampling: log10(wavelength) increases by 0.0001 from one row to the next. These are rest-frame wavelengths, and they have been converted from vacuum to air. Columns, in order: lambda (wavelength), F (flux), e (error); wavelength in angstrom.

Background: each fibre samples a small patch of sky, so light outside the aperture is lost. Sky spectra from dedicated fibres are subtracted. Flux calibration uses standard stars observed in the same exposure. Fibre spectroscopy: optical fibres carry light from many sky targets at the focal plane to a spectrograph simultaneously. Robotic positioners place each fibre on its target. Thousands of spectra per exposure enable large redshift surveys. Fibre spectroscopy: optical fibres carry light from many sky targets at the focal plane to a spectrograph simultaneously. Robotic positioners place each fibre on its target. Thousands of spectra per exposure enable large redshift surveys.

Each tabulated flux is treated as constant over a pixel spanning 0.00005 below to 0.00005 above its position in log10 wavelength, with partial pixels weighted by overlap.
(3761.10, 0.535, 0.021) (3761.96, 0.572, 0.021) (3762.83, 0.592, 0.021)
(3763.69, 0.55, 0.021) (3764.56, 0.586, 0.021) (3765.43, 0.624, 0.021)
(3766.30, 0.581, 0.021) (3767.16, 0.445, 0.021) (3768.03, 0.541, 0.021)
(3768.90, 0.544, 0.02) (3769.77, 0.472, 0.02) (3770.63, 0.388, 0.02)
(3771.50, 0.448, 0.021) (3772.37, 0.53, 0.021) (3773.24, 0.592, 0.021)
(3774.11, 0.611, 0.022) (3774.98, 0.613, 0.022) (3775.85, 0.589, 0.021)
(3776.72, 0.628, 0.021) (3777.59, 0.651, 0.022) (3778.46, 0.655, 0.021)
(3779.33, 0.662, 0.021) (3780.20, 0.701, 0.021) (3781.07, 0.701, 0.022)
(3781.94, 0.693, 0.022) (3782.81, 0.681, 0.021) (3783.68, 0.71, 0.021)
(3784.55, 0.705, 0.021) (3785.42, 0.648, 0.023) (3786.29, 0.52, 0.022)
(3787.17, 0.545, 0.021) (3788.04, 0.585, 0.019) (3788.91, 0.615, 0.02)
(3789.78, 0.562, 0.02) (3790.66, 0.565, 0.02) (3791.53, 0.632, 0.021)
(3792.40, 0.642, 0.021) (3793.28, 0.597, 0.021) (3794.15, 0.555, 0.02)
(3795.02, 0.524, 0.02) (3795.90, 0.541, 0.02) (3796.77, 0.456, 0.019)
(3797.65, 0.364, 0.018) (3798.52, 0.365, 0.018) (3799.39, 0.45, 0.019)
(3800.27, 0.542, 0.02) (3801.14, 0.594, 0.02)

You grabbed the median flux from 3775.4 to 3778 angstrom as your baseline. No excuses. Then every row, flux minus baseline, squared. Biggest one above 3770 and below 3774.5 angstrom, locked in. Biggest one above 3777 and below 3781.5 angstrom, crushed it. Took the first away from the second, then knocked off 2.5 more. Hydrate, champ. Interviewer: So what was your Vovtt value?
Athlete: -2.55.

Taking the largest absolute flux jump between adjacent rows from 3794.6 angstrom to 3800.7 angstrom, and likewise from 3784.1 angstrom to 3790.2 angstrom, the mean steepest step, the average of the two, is 0.11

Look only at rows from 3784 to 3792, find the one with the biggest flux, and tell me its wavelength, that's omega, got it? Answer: 3784.55 angstrom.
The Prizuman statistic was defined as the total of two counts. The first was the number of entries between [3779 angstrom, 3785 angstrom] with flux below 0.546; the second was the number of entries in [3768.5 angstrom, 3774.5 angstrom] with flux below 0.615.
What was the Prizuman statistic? 7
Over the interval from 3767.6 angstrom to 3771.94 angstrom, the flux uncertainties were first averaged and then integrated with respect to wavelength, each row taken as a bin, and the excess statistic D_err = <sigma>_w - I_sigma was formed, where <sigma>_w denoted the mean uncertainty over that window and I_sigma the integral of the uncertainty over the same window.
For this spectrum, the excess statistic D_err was -0.0681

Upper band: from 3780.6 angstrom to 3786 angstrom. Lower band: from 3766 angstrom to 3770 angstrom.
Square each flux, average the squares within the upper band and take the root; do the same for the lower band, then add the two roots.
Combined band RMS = 1.21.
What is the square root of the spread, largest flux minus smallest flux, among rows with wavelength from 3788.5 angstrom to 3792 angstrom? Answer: 0.26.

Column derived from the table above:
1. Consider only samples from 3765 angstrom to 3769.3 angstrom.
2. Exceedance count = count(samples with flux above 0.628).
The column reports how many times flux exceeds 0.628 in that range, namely 0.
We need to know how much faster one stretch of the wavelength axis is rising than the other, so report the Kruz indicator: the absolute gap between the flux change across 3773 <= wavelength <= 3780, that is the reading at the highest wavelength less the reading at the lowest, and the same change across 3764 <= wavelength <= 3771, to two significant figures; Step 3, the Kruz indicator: 0.27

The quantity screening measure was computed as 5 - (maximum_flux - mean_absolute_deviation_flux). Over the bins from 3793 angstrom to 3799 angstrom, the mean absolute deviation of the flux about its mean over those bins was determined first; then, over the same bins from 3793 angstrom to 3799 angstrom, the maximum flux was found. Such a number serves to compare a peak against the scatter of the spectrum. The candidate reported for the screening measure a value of 4.48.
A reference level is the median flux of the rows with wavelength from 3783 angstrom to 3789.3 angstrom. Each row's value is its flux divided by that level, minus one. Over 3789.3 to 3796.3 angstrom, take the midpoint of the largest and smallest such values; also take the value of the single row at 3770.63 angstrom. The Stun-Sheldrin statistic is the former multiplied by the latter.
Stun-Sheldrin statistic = 0.019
